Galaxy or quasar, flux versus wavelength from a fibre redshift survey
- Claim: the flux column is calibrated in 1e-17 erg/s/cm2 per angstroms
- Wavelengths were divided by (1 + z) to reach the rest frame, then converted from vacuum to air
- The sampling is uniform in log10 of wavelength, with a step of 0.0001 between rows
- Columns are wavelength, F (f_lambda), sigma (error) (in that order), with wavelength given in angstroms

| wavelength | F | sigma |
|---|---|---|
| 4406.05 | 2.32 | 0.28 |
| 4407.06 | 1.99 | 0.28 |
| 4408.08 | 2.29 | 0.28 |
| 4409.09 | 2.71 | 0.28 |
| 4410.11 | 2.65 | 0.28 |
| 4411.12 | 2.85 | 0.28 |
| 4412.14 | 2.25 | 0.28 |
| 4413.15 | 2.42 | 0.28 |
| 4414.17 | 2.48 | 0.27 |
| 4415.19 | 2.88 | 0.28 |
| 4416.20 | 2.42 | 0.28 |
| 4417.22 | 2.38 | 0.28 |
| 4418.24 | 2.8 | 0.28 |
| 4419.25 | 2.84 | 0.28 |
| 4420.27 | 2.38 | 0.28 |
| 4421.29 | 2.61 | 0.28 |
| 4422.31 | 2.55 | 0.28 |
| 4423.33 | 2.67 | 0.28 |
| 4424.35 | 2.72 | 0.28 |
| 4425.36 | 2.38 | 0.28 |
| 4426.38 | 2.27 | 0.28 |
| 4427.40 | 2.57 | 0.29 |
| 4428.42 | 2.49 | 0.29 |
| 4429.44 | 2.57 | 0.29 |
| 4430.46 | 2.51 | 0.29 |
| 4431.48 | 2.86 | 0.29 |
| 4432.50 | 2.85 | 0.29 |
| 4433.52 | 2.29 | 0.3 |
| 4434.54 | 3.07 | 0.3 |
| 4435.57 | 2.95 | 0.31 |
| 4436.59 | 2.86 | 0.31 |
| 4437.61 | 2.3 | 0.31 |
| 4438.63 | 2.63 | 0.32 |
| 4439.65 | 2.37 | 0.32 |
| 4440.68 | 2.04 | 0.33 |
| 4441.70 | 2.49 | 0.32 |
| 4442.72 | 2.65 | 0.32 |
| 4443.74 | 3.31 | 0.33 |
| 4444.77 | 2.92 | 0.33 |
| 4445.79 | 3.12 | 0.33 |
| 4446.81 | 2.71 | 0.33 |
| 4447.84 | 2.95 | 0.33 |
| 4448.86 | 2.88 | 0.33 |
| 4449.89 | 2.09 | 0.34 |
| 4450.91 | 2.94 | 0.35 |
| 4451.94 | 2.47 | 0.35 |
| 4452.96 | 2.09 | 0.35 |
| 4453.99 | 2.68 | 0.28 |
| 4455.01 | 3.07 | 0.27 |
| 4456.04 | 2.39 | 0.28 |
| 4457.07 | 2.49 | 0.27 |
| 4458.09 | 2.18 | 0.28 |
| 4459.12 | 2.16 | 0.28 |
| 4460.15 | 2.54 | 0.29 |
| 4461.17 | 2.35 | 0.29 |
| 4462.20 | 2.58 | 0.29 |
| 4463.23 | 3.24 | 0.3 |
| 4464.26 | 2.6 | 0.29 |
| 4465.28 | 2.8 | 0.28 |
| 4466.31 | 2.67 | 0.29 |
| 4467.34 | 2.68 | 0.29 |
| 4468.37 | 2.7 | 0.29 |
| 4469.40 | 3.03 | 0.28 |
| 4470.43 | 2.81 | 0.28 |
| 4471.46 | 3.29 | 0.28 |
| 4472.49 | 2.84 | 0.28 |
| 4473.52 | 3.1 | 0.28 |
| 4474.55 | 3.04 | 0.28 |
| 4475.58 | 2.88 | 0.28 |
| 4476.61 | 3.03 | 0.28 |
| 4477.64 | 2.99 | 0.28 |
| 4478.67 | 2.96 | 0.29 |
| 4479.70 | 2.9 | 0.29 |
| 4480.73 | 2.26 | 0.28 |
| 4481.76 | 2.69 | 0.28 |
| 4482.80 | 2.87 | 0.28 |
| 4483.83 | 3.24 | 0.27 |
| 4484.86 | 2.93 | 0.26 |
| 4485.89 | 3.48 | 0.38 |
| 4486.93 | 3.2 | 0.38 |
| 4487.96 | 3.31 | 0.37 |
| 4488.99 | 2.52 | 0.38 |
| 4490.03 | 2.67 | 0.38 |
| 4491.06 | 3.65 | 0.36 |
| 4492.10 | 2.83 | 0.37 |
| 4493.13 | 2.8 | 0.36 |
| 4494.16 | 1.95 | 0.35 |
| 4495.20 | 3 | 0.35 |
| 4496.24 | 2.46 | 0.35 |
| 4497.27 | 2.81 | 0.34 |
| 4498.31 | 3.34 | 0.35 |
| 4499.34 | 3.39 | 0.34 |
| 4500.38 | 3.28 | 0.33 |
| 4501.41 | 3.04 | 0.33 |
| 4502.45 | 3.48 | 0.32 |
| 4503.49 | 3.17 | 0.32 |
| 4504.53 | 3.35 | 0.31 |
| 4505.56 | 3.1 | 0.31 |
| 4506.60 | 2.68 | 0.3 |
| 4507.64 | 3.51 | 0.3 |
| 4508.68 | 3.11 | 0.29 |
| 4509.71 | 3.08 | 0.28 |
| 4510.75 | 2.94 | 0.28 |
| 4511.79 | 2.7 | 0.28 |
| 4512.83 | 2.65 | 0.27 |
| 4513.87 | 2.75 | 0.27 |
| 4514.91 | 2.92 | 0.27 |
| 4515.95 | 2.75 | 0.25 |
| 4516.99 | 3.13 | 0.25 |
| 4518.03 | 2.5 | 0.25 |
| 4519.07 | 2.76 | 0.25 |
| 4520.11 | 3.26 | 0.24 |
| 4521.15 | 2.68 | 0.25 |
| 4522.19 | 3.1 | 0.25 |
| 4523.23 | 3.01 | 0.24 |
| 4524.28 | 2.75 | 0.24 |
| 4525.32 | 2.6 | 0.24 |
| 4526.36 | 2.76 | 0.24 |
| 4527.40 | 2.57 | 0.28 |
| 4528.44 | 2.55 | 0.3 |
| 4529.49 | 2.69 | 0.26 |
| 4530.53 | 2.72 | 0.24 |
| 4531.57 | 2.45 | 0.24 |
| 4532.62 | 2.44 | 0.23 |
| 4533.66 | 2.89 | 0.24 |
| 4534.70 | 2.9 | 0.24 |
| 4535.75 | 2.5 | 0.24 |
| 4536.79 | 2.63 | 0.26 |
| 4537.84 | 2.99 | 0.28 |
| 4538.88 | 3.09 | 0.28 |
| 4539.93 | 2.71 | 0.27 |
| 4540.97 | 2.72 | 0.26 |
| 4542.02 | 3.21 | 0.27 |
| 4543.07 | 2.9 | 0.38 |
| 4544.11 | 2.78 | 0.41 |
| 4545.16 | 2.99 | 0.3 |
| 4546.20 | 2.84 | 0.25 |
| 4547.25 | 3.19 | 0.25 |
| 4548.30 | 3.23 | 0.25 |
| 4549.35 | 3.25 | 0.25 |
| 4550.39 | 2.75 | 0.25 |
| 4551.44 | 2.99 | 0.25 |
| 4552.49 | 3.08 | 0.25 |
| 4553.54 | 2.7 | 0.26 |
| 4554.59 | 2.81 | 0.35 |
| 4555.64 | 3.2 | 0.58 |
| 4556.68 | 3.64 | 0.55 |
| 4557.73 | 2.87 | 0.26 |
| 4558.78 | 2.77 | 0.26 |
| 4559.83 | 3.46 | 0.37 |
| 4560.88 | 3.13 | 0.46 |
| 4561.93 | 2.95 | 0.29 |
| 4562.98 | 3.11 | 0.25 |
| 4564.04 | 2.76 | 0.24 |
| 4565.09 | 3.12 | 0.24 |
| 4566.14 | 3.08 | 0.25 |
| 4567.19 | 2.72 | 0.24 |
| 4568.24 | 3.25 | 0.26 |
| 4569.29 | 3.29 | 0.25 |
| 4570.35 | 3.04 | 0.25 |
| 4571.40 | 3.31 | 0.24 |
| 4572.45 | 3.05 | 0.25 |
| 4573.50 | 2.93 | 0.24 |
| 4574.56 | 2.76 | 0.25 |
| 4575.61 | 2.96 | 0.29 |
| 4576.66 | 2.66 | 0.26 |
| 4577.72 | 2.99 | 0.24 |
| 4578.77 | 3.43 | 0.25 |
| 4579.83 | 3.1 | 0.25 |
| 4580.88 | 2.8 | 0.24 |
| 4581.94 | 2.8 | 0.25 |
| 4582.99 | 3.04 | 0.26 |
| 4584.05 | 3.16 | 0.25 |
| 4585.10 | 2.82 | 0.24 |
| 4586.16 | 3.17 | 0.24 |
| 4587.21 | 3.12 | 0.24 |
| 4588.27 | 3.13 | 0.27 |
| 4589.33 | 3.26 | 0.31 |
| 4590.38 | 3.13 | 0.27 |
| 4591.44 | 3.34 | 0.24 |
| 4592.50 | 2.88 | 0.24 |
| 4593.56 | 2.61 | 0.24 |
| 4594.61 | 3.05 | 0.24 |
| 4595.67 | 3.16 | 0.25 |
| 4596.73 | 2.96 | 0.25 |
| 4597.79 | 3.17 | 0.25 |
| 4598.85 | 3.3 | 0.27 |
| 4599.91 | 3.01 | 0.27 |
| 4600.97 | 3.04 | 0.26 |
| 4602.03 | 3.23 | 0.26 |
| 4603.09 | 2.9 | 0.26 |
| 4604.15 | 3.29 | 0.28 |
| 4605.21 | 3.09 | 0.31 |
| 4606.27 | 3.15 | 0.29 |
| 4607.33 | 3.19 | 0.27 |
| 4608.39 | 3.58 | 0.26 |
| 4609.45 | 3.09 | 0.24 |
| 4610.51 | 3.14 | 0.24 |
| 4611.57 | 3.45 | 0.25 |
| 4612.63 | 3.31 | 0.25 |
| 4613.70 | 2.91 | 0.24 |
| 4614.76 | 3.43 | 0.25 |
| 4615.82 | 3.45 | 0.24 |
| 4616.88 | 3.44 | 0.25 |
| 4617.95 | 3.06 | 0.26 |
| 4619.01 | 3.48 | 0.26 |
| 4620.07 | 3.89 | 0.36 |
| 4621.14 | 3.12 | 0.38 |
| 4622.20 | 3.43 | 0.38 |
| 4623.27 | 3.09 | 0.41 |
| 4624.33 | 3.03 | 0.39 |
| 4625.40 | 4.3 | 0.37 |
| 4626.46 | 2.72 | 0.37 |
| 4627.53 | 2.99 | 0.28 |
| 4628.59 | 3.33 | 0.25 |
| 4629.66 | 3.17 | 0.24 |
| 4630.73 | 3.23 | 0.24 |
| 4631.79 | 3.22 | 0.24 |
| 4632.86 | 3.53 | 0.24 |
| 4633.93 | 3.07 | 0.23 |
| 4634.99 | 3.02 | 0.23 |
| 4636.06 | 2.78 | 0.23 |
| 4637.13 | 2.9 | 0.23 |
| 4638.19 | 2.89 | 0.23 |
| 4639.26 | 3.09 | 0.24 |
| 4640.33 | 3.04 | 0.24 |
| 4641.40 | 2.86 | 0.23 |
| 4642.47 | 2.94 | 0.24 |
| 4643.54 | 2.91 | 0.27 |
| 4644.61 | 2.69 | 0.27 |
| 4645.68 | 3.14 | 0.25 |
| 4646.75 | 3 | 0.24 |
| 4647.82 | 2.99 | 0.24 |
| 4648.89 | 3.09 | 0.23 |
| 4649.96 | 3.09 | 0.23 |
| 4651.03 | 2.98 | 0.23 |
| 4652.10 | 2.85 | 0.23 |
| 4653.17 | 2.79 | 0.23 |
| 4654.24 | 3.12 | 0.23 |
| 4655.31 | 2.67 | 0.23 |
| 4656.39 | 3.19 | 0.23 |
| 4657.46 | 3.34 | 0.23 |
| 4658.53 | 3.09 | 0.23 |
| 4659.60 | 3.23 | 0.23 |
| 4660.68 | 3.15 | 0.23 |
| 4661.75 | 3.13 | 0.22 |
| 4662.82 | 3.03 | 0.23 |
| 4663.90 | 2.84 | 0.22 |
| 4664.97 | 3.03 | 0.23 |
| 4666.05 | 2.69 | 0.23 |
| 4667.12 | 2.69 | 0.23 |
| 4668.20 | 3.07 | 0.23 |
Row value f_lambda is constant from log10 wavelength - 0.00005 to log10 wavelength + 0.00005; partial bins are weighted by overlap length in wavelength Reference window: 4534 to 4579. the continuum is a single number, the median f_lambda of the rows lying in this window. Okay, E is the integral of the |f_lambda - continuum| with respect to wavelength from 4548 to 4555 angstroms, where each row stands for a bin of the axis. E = 1.3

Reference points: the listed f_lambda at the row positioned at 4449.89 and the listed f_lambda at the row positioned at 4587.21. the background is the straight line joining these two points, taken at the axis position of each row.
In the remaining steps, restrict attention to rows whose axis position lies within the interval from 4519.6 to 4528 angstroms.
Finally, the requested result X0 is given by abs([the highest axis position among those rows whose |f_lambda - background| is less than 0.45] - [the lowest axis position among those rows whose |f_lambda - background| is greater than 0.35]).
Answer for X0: 7.3 angstroms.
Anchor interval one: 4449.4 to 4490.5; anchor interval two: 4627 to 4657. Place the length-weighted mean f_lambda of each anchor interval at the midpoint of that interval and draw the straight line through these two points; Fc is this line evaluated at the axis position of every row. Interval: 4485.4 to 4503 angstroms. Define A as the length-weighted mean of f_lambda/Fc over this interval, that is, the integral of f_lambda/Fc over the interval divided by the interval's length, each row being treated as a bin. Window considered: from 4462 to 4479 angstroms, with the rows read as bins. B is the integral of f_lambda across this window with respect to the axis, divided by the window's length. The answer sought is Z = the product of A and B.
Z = 3.11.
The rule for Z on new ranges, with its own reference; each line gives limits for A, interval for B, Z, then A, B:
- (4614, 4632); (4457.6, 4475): 3.03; 1.11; 2.74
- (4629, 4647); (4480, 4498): 2.88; 1.00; 2.87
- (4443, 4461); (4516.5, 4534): 2.65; 0.96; 2.75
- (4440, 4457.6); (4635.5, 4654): 2.86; 0.97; 2.95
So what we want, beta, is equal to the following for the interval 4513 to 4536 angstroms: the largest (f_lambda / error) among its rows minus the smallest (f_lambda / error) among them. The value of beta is 5.1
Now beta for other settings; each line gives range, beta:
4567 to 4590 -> 3.6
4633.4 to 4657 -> 3.9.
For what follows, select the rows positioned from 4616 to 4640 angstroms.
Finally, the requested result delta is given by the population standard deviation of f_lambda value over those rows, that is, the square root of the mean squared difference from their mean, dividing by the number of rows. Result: 0.35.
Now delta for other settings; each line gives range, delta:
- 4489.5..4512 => 0.38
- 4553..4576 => 0.24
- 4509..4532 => 0.21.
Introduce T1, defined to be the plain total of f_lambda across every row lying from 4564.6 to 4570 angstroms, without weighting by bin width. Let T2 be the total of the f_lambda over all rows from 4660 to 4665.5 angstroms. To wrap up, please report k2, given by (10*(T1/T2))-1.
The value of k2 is 9.2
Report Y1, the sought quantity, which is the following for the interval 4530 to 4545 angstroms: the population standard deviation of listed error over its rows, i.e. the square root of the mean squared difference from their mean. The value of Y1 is 0.052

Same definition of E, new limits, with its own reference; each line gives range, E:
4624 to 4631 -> 2.5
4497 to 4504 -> 2.0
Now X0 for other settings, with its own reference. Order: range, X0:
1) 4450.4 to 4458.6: 7.2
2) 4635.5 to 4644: 3.2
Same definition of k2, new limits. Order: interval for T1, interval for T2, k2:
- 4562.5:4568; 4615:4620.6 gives 7.5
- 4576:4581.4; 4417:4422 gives 10.5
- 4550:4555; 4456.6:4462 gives 11.2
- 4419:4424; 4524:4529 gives 8.9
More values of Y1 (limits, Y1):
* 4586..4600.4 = 0.020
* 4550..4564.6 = 0.113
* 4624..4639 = 0.058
